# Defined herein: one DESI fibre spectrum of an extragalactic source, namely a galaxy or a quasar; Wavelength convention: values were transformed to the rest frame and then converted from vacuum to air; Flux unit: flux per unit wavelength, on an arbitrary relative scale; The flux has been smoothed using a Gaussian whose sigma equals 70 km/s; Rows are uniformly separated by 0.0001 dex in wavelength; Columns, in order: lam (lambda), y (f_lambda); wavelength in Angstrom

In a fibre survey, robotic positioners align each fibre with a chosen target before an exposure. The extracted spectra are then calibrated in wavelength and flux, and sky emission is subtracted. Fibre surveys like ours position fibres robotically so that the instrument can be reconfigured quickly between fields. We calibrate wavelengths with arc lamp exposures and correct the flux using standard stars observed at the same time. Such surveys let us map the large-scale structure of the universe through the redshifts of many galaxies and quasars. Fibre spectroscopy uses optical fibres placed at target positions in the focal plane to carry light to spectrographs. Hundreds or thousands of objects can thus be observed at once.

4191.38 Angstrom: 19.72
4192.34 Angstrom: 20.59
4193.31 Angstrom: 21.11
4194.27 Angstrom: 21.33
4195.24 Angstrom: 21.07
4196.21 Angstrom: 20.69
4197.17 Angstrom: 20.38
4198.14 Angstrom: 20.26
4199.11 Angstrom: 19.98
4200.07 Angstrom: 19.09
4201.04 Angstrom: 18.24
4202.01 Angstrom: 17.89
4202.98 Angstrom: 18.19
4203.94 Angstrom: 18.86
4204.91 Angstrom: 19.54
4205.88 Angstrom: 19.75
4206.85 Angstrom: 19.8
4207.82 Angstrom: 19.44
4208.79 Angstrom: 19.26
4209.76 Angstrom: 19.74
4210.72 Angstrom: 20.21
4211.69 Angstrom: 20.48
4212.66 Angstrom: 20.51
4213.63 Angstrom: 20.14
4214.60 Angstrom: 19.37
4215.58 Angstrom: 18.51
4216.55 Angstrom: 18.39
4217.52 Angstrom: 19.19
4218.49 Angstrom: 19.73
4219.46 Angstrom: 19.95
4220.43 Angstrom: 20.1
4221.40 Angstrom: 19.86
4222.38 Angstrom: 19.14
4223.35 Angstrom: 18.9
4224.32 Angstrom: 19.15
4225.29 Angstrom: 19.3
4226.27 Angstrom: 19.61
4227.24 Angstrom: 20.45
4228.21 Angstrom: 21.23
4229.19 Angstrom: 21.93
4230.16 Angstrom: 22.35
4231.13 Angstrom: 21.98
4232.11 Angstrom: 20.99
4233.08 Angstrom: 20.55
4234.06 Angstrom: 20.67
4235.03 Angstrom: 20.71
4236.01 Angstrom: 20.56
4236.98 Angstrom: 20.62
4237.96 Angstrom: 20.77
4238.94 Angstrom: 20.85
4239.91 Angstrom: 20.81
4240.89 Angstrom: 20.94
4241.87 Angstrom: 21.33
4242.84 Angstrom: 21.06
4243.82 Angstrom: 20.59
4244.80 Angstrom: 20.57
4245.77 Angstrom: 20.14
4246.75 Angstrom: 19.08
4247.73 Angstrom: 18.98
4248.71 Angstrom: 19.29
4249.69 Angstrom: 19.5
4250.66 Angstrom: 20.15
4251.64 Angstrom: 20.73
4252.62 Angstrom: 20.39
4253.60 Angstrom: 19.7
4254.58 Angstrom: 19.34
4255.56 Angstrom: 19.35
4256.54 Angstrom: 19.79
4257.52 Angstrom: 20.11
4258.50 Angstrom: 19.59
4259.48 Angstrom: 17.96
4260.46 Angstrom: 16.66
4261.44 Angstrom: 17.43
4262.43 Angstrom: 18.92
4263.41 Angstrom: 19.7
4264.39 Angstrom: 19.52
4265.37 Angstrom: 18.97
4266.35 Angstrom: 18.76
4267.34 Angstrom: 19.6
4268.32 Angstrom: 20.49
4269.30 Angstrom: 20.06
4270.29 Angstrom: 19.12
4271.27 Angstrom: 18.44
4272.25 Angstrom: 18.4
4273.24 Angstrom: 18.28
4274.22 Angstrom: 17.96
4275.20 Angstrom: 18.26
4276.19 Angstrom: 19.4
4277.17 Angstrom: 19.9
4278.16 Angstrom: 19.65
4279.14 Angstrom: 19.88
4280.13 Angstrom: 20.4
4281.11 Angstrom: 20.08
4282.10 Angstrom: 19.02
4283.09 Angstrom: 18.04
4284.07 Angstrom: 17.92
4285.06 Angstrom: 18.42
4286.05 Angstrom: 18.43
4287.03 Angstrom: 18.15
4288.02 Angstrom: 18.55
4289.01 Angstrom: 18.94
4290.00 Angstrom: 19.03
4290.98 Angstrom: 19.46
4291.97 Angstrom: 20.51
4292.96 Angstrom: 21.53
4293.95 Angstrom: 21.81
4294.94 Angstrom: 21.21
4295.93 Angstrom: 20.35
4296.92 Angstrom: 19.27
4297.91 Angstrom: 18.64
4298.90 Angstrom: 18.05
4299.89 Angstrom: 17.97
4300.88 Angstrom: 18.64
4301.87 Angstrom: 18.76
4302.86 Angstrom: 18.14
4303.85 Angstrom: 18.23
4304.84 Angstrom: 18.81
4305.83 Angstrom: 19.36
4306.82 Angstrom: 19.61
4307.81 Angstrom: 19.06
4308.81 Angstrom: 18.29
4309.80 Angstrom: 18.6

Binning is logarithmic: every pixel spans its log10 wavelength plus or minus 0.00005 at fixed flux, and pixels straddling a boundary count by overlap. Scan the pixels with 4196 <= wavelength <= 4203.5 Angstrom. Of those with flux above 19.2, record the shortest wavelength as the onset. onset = 4196.21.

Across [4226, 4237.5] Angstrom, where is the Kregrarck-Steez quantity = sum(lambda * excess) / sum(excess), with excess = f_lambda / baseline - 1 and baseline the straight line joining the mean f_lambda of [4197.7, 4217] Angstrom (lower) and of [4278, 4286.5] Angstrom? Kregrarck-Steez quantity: 4231.5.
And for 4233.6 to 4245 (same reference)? 4239.6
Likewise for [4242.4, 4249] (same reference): 4243.9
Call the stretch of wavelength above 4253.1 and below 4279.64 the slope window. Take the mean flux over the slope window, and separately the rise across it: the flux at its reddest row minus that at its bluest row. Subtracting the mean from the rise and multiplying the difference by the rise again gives -3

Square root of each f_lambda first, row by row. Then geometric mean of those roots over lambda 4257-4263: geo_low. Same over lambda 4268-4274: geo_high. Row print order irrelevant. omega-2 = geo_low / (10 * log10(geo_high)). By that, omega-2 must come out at 0.670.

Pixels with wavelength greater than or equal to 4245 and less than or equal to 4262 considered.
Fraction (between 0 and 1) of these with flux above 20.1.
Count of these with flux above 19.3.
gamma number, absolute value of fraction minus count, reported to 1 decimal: 10.7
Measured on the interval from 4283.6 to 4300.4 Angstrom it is 5.7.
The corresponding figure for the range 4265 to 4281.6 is 8.9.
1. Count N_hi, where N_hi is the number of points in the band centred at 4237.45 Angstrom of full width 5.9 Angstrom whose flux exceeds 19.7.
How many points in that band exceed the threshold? 6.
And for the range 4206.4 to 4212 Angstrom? 4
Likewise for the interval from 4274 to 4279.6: 2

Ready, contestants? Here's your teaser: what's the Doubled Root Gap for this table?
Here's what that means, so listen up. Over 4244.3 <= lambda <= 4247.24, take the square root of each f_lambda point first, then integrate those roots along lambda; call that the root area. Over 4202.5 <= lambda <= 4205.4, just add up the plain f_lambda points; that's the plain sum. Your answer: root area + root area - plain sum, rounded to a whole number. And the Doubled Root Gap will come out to -30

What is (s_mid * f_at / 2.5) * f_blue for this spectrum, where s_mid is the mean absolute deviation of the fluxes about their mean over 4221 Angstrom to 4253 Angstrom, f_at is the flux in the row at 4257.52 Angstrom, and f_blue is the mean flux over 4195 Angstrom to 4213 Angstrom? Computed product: 112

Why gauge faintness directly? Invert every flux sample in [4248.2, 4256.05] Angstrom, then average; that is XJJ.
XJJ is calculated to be 0.0505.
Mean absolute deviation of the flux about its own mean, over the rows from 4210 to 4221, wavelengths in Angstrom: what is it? 0.60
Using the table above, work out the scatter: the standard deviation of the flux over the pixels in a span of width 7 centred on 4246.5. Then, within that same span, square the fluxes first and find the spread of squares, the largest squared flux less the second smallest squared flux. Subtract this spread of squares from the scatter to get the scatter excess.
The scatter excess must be -59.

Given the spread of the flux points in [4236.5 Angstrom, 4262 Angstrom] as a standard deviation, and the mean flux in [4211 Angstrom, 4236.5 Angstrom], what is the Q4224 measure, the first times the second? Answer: 23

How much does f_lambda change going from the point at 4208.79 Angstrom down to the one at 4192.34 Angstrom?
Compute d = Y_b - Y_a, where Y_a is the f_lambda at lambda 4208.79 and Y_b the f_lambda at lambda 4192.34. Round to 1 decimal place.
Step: 1.3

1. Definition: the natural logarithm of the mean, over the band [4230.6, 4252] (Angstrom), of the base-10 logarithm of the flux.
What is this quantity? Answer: 0.271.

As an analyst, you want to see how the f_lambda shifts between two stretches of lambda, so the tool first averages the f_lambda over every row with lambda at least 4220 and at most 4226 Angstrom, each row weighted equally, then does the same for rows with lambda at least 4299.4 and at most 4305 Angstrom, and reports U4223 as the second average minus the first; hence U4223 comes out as -1.0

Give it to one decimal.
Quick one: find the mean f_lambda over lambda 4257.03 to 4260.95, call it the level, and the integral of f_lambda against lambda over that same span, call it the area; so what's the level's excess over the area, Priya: -54.3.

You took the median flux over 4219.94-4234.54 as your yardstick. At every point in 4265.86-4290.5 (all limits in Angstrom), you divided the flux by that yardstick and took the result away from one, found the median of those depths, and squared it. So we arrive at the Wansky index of 0.0055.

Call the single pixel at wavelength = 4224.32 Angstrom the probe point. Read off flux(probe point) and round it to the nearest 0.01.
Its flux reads 19.15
